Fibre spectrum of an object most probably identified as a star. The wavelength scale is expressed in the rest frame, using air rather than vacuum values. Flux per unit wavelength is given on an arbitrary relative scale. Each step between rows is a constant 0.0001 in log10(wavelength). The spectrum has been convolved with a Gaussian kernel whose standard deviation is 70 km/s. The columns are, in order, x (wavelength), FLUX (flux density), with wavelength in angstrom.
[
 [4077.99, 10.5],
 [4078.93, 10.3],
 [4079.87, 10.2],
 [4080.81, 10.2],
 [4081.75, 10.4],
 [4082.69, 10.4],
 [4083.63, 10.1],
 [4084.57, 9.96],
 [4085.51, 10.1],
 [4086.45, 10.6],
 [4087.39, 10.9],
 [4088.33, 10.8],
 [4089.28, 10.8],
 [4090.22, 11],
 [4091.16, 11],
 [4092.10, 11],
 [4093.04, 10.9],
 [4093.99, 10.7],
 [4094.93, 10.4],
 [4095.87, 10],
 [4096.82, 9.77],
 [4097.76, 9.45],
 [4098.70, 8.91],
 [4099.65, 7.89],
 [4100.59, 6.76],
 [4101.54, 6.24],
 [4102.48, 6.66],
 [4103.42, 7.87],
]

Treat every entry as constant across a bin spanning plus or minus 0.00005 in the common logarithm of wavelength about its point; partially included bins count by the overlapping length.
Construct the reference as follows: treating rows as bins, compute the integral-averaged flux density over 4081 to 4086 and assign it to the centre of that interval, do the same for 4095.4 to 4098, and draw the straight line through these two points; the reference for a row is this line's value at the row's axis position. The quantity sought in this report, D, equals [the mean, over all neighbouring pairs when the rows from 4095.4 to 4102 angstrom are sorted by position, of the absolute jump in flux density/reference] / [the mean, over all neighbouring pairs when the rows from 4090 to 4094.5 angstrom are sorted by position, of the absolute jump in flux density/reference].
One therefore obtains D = 8.2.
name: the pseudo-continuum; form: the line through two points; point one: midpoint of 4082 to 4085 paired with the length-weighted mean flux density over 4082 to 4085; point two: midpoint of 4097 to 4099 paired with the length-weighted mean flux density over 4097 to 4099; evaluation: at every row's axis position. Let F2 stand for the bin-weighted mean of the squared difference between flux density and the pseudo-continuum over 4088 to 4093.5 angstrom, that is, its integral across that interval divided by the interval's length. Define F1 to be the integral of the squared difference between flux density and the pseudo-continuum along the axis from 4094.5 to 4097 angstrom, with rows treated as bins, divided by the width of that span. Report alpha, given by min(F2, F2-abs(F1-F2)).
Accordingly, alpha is 0.44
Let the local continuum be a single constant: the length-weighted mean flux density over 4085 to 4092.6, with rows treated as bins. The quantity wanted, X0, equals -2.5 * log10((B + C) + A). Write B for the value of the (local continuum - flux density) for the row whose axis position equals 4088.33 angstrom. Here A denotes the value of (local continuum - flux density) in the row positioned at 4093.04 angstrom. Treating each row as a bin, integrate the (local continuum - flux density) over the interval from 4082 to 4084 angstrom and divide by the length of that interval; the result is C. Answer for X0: 1.1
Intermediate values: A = -0.1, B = 0.0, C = 0.5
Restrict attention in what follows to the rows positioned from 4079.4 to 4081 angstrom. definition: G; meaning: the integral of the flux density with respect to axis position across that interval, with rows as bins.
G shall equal 16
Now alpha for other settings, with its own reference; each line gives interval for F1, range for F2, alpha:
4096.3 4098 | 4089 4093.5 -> 0.09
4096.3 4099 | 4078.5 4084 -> -0.06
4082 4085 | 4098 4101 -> 0.02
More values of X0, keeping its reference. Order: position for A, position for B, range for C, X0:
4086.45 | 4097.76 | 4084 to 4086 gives -0.9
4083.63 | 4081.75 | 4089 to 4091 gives 0.1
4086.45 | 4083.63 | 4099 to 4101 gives -1.5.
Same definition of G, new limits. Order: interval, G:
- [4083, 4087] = 41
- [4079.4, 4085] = 57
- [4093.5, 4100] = 62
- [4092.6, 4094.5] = 20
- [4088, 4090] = 22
